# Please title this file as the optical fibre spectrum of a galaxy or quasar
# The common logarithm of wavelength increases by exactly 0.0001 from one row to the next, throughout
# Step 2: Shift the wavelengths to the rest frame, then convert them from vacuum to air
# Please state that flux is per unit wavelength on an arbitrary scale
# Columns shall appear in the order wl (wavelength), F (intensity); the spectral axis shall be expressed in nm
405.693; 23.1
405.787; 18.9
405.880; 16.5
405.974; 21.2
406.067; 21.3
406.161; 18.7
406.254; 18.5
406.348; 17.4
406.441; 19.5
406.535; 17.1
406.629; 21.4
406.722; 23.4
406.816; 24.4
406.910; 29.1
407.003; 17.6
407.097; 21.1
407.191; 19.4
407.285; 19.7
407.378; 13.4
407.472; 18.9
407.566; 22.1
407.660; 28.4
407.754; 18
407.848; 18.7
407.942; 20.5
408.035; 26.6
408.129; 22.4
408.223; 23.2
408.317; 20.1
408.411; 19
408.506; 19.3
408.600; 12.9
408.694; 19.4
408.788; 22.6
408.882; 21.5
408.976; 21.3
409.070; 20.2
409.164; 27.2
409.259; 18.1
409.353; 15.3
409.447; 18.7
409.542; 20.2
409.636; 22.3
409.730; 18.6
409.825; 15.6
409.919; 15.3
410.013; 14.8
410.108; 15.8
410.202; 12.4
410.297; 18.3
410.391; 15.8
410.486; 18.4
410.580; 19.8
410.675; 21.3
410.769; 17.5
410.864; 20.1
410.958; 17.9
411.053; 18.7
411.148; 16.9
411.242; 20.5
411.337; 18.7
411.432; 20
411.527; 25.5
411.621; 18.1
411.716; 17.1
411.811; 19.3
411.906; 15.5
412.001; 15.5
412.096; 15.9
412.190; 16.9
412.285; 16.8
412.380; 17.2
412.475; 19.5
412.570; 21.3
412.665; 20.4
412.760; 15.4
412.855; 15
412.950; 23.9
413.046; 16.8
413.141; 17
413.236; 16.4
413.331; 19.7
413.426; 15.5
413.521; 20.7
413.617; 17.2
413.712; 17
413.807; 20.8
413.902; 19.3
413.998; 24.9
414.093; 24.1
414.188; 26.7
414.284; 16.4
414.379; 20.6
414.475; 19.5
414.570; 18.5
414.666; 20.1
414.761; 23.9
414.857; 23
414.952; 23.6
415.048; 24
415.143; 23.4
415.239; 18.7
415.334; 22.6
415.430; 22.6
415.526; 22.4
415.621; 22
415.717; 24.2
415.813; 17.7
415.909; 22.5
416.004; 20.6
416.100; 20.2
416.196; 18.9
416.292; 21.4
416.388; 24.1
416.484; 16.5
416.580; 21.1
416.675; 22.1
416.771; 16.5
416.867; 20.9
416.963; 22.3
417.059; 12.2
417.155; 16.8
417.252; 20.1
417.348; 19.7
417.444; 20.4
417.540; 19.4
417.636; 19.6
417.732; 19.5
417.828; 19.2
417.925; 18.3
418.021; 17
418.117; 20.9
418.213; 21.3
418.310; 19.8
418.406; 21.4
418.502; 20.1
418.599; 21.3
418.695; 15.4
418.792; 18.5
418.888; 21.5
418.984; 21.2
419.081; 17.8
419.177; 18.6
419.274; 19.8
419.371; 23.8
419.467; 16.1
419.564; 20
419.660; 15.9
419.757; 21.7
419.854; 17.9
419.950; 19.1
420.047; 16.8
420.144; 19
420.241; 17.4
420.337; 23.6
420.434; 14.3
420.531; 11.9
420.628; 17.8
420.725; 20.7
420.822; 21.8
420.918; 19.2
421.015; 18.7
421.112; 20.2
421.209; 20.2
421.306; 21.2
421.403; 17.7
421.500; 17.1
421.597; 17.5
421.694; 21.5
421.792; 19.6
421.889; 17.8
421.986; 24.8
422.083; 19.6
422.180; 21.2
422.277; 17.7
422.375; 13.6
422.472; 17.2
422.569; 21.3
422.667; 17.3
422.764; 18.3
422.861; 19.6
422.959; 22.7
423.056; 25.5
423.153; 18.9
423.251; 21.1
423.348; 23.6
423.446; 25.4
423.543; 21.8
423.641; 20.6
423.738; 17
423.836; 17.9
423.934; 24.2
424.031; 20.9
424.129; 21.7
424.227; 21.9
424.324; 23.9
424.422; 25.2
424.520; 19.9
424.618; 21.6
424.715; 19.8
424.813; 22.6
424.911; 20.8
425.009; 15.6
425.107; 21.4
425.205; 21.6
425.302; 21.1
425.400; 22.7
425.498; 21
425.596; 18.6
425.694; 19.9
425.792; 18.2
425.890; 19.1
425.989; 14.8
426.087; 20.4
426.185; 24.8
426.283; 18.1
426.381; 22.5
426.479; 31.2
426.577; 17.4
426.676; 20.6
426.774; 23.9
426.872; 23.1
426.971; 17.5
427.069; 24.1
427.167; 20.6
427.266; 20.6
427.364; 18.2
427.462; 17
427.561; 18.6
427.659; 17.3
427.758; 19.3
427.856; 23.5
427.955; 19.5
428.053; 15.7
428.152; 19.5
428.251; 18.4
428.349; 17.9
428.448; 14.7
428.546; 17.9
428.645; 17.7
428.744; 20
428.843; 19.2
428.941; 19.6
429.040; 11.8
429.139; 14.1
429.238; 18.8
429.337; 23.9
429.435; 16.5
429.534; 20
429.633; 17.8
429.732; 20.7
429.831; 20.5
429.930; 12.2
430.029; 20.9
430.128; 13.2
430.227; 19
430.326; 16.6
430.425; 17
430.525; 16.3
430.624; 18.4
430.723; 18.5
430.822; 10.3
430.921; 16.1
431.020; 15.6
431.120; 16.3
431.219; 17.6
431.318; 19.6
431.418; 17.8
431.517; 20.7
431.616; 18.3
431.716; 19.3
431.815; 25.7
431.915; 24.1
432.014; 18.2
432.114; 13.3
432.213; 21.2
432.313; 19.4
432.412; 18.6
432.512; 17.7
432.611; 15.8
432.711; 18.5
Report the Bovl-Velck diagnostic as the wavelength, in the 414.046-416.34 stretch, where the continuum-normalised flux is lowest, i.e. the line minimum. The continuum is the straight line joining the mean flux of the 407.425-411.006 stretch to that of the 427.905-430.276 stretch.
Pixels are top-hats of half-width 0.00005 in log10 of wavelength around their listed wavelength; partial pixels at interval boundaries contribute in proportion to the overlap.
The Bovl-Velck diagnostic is 414.284 nm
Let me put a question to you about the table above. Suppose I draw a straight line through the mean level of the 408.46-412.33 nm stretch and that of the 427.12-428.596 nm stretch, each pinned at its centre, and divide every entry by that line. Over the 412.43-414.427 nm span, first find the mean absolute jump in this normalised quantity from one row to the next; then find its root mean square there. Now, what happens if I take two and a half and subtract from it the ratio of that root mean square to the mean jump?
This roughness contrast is -3.1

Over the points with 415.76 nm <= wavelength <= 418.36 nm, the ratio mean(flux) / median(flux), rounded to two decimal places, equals 0.99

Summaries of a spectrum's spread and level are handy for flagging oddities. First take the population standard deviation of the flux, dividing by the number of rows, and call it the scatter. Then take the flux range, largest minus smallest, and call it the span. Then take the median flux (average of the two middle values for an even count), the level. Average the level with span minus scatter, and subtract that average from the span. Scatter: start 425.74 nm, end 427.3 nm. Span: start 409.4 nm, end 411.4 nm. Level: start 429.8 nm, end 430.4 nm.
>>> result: -2.1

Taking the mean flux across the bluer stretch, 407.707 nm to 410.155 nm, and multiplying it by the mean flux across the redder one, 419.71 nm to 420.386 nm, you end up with 378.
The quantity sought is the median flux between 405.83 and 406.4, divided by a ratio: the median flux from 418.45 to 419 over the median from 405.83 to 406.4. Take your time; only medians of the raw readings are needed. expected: 16.8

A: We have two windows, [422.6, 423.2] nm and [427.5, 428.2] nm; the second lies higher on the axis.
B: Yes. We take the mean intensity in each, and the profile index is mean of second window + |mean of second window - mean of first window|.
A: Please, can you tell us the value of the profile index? 20.4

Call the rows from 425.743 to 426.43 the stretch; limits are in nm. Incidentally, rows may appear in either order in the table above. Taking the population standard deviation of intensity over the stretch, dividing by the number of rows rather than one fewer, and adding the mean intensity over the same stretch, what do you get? 22.7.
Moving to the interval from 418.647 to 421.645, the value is 21.4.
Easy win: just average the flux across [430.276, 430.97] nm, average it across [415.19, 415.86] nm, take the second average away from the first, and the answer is -5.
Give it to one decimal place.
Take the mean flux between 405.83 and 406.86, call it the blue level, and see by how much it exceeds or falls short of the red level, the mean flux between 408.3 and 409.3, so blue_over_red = -0.2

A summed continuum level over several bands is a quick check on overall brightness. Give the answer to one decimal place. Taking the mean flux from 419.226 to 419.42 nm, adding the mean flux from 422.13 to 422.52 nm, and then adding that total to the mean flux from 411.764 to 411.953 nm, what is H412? 56.6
